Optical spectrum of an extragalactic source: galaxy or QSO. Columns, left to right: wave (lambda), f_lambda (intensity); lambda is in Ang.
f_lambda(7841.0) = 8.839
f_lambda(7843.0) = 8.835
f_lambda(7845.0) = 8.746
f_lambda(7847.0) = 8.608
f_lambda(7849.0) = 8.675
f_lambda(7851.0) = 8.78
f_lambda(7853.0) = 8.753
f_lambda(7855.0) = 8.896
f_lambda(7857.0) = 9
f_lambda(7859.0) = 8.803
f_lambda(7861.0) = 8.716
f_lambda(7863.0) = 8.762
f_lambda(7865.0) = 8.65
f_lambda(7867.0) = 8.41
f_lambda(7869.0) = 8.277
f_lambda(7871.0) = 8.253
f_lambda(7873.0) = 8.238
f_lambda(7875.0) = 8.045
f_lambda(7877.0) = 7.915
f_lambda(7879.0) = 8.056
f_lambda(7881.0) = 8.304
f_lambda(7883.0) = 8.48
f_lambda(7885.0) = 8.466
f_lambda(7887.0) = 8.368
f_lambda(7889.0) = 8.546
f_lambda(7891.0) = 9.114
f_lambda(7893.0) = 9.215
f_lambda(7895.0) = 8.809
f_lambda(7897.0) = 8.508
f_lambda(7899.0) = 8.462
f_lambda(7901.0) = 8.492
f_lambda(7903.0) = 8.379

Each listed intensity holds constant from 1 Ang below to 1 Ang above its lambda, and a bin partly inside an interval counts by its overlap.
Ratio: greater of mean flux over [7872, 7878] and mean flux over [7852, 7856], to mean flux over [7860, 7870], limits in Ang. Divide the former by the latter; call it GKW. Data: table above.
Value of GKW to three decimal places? 1.031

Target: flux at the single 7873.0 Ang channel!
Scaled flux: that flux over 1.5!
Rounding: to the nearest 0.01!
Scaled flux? 5.49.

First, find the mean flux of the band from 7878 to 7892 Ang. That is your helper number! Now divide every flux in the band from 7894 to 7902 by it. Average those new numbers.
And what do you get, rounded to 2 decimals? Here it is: 1.01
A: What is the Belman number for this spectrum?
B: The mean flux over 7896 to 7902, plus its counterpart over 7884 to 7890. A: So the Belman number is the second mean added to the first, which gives 16.9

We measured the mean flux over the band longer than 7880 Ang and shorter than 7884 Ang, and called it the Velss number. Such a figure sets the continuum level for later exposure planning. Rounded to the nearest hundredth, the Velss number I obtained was 8.39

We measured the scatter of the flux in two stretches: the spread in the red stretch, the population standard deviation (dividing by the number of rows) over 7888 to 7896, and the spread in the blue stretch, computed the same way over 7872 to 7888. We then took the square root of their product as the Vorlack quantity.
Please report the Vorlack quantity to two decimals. 0.23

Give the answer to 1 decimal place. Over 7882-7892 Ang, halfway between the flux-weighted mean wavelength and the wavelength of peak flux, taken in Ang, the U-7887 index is 7889.0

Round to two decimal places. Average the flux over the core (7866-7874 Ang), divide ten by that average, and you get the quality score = 1.21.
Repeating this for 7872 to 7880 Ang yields 1.24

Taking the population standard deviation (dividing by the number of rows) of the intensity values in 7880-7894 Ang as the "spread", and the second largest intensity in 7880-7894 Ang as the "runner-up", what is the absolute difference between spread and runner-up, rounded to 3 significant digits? 8.77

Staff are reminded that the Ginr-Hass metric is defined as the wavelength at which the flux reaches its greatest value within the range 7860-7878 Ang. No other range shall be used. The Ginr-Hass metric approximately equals 7863.0 Ang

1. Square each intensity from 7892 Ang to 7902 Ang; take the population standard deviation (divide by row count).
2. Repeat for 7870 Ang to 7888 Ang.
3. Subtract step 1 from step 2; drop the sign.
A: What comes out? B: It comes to 2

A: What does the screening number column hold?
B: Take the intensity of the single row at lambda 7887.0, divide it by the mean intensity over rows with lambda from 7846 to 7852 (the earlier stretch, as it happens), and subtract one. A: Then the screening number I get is -0.037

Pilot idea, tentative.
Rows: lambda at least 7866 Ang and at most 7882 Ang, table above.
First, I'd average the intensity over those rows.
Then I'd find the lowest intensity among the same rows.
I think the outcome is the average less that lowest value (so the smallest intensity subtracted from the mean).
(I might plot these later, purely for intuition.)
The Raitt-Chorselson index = 0.27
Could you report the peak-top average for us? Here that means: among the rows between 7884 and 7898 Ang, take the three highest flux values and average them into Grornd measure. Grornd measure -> 9.05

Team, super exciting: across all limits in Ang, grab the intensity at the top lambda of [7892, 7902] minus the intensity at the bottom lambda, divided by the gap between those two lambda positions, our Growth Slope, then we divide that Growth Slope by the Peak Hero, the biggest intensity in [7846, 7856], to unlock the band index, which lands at -0.010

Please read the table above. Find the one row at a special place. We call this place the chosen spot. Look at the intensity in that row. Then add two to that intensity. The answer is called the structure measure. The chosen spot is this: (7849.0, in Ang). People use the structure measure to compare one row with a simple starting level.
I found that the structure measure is 10.7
